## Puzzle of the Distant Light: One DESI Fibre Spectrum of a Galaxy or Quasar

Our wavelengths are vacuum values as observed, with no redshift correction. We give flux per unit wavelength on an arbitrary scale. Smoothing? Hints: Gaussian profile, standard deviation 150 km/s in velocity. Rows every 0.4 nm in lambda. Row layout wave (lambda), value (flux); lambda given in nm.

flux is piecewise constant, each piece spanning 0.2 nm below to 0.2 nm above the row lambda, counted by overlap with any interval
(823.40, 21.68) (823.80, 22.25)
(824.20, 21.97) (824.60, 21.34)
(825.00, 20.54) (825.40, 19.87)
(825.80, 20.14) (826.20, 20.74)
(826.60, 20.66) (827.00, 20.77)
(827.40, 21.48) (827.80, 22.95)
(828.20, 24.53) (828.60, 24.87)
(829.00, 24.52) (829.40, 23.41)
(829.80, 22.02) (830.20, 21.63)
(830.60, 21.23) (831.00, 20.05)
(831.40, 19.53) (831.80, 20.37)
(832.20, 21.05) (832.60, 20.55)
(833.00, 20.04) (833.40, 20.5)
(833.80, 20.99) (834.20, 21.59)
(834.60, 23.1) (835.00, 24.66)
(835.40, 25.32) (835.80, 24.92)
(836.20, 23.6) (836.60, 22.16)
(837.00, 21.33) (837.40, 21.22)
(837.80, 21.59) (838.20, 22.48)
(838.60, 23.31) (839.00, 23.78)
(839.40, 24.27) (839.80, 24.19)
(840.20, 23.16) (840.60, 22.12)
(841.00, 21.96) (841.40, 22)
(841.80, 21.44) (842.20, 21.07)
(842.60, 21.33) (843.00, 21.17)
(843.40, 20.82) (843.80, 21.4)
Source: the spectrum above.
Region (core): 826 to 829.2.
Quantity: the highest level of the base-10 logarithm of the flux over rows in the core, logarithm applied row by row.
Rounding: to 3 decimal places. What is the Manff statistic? 1.396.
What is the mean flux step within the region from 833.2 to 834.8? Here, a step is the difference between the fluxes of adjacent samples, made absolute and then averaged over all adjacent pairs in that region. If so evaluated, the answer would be 0.9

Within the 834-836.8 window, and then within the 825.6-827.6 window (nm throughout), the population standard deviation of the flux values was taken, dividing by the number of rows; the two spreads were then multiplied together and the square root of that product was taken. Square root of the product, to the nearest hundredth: 0.75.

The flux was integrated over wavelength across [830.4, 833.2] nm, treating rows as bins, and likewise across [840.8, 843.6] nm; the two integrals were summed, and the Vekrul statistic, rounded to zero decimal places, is 117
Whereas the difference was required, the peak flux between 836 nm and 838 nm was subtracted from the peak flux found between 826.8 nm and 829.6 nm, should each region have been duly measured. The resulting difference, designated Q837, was 1.3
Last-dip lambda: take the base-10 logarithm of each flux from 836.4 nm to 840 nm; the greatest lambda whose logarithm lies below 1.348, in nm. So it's 837.80 nm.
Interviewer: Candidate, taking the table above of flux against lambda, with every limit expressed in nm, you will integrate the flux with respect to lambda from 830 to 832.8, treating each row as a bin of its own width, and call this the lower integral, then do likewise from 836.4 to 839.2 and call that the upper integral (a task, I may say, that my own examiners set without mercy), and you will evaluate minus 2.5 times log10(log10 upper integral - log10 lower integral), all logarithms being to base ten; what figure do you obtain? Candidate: 3.7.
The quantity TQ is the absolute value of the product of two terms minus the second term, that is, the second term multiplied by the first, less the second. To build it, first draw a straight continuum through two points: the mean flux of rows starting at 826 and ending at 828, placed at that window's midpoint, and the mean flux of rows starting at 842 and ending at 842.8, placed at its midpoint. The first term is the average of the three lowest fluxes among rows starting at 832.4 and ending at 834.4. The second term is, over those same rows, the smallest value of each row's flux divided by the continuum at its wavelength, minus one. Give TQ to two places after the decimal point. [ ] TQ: 1.12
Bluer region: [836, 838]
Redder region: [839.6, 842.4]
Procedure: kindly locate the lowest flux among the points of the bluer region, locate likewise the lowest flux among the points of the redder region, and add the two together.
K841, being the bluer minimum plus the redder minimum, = 42.3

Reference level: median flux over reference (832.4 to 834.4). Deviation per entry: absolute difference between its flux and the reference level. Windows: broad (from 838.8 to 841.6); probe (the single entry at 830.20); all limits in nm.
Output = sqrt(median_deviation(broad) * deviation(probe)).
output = 1.7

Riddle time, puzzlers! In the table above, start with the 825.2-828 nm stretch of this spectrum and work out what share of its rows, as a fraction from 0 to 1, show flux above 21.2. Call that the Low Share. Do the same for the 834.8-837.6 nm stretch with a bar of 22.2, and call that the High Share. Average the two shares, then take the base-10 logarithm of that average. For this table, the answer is -0.37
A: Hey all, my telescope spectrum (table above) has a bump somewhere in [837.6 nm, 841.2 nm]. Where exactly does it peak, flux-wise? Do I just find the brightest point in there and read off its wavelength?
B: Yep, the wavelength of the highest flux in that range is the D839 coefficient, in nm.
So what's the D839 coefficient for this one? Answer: 839.40 nm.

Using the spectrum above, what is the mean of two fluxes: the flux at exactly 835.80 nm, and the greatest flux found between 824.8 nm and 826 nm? 22.7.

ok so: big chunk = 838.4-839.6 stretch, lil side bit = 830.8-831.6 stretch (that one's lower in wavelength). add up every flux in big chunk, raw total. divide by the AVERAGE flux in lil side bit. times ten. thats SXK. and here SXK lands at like 36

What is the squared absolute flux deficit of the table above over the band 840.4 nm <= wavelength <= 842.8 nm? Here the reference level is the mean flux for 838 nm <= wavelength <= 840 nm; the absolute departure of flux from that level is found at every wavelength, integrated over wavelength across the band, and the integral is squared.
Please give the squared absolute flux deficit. 22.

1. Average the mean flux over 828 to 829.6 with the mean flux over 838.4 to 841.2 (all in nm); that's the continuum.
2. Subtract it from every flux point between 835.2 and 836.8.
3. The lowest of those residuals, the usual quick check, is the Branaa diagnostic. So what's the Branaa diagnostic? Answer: -1.6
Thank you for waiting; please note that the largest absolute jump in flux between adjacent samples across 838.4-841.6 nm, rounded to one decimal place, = 1.0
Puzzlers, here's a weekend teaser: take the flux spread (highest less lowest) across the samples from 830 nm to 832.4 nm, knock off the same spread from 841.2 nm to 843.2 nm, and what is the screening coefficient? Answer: 1.2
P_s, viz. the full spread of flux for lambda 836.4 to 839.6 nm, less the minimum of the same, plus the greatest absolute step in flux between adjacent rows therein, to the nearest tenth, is -17.3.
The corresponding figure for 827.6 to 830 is -17.6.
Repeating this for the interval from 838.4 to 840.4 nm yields -21.0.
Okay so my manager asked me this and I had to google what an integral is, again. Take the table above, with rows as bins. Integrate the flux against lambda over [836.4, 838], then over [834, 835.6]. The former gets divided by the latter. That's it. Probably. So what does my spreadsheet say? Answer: 0.912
